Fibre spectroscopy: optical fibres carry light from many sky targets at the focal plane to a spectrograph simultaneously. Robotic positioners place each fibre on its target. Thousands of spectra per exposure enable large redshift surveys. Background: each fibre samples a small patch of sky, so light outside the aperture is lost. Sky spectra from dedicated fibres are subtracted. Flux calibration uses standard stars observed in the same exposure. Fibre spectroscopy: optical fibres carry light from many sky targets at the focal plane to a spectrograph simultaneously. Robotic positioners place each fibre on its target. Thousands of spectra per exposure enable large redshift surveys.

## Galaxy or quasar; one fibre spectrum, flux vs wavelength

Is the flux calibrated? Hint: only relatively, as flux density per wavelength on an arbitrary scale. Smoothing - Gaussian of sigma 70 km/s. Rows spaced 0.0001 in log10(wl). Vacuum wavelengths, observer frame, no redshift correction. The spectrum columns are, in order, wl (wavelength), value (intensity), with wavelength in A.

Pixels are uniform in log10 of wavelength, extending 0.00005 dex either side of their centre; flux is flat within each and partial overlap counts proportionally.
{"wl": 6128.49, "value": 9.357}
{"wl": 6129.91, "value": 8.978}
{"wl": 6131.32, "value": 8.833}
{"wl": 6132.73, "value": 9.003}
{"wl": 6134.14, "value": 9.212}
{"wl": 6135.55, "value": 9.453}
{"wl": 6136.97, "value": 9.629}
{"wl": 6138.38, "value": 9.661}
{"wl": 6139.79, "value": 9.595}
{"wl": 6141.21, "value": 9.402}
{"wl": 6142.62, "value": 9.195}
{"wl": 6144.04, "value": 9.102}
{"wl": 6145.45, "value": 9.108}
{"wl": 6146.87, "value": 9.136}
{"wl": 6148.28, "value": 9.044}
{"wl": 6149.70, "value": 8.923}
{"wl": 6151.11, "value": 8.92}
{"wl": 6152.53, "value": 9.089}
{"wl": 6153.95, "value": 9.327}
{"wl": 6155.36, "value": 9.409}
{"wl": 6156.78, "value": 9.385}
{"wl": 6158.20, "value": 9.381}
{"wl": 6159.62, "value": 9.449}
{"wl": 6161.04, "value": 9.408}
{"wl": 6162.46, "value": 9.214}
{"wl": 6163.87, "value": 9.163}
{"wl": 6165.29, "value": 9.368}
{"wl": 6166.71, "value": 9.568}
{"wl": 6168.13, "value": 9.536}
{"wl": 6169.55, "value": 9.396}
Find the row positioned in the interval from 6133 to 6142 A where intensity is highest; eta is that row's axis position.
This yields 6138.38 A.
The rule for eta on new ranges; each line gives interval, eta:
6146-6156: 6155.36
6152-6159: 6155.36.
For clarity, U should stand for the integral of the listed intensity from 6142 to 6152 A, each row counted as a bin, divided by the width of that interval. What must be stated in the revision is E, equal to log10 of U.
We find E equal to 0.957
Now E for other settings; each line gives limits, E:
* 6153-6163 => 0.971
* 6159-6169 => 0.973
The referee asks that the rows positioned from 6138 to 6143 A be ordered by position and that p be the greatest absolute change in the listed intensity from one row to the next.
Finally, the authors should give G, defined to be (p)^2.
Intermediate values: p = 0.207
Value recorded 0.0428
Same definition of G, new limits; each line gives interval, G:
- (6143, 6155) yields 0.0566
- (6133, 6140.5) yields 0.0581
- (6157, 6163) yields 0.0376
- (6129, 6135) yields 0.0437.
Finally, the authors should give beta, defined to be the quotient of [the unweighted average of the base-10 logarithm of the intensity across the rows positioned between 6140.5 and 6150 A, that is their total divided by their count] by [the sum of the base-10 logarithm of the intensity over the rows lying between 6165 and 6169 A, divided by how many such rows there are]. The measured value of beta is 0.98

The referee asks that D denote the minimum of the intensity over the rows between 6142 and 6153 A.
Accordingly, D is 8.92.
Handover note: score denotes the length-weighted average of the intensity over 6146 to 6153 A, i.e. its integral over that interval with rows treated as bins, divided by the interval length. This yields 9.02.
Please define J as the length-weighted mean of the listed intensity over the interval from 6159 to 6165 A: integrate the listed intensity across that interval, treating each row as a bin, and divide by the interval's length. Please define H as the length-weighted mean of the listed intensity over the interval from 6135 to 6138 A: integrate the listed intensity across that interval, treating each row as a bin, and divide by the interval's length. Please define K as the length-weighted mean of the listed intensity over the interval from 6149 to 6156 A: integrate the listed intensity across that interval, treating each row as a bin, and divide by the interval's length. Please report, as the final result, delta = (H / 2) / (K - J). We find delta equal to -27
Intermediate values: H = 9.55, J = 9.32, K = 9.14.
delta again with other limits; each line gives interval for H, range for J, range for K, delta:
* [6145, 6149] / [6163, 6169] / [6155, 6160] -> -173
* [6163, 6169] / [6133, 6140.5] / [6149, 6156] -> -14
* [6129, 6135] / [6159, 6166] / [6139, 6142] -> 26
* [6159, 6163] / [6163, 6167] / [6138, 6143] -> 41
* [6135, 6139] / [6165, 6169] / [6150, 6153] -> -9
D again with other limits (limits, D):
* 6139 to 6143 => 9.195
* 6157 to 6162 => 9.381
